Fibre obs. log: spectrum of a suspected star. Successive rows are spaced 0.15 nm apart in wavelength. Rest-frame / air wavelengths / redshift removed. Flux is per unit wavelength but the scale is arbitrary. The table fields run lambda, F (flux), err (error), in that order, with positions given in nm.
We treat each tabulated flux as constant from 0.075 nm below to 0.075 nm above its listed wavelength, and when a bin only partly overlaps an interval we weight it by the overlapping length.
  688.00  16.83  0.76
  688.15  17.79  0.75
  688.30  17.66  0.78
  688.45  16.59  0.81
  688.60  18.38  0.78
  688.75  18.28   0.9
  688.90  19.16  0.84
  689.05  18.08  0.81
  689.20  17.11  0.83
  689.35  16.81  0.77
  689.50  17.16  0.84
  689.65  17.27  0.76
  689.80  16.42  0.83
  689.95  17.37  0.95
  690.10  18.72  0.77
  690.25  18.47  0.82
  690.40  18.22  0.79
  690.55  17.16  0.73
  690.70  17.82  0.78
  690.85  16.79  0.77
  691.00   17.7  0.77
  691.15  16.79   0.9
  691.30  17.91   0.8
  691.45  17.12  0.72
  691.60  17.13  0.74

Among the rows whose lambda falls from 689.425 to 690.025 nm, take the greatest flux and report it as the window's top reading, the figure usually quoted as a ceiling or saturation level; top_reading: 17.37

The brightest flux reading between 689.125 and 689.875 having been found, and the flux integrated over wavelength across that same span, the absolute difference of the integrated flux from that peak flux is 4.55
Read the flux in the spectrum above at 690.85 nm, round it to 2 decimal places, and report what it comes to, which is 16.79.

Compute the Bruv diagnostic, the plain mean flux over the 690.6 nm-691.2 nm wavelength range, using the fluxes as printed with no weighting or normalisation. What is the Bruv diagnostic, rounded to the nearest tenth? 17.3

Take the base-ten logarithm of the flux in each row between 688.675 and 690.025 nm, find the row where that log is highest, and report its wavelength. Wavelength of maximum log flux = 688.90 nm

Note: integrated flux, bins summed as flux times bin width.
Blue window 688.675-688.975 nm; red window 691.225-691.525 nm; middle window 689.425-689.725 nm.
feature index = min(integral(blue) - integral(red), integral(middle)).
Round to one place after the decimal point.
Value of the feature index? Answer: 0.4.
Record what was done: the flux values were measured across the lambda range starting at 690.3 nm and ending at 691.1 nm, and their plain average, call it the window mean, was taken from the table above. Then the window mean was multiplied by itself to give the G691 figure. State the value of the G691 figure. 308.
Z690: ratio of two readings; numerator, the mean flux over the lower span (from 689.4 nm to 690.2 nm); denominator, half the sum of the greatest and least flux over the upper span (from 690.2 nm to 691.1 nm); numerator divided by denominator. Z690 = 0.99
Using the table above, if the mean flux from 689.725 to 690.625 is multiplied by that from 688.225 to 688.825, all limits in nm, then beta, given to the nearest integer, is 314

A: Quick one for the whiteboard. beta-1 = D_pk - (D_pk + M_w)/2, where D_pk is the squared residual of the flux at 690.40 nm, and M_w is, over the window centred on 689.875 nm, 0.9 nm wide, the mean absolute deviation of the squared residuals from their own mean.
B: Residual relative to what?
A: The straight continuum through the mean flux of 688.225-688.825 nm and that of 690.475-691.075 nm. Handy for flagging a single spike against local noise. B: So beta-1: 0.0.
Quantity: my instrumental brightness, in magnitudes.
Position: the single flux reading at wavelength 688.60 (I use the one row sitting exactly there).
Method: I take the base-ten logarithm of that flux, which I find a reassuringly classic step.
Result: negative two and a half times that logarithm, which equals -3.16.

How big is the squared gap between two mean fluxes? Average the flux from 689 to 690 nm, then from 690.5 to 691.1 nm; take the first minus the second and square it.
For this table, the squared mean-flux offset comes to 0.04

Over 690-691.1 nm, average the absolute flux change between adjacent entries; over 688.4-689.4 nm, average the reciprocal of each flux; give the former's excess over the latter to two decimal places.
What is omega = 0.64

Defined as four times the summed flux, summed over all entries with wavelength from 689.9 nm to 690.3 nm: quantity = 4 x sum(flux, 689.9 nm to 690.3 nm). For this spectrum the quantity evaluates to 218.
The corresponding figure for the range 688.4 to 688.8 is 213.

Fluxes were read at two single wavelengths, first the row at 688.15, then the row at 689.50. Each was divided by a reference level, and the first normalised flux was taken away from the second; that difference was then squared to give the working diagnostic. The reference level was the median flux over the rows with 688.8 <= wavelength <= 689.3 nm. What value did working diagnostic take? 0.0012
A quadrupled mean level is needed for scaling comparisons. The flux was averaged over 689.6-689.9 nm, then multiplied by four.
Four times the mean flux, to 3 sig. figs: 67.4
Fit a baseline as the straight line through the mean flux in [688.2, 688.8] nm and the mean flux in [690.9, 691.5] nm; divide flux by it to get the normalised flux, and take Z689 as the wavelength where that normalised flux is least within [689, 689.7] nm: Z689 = 689.35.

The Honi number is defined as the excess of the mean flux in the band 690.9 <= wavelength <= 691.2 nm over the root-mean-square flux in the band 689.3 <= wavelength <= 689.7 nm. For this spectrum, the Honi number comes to 0.16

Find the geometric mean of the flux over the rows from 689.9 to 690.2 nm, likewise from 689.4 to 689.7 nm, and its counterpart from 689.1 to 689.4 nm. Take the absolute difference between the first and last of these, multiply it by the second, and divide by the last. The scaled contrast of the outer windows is 1.1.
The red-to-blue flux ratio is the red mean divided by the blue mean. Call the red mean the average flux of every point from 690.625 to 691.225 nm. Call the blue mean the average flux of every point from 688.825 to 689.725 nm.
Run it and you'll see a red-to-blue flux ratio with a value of 0.98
